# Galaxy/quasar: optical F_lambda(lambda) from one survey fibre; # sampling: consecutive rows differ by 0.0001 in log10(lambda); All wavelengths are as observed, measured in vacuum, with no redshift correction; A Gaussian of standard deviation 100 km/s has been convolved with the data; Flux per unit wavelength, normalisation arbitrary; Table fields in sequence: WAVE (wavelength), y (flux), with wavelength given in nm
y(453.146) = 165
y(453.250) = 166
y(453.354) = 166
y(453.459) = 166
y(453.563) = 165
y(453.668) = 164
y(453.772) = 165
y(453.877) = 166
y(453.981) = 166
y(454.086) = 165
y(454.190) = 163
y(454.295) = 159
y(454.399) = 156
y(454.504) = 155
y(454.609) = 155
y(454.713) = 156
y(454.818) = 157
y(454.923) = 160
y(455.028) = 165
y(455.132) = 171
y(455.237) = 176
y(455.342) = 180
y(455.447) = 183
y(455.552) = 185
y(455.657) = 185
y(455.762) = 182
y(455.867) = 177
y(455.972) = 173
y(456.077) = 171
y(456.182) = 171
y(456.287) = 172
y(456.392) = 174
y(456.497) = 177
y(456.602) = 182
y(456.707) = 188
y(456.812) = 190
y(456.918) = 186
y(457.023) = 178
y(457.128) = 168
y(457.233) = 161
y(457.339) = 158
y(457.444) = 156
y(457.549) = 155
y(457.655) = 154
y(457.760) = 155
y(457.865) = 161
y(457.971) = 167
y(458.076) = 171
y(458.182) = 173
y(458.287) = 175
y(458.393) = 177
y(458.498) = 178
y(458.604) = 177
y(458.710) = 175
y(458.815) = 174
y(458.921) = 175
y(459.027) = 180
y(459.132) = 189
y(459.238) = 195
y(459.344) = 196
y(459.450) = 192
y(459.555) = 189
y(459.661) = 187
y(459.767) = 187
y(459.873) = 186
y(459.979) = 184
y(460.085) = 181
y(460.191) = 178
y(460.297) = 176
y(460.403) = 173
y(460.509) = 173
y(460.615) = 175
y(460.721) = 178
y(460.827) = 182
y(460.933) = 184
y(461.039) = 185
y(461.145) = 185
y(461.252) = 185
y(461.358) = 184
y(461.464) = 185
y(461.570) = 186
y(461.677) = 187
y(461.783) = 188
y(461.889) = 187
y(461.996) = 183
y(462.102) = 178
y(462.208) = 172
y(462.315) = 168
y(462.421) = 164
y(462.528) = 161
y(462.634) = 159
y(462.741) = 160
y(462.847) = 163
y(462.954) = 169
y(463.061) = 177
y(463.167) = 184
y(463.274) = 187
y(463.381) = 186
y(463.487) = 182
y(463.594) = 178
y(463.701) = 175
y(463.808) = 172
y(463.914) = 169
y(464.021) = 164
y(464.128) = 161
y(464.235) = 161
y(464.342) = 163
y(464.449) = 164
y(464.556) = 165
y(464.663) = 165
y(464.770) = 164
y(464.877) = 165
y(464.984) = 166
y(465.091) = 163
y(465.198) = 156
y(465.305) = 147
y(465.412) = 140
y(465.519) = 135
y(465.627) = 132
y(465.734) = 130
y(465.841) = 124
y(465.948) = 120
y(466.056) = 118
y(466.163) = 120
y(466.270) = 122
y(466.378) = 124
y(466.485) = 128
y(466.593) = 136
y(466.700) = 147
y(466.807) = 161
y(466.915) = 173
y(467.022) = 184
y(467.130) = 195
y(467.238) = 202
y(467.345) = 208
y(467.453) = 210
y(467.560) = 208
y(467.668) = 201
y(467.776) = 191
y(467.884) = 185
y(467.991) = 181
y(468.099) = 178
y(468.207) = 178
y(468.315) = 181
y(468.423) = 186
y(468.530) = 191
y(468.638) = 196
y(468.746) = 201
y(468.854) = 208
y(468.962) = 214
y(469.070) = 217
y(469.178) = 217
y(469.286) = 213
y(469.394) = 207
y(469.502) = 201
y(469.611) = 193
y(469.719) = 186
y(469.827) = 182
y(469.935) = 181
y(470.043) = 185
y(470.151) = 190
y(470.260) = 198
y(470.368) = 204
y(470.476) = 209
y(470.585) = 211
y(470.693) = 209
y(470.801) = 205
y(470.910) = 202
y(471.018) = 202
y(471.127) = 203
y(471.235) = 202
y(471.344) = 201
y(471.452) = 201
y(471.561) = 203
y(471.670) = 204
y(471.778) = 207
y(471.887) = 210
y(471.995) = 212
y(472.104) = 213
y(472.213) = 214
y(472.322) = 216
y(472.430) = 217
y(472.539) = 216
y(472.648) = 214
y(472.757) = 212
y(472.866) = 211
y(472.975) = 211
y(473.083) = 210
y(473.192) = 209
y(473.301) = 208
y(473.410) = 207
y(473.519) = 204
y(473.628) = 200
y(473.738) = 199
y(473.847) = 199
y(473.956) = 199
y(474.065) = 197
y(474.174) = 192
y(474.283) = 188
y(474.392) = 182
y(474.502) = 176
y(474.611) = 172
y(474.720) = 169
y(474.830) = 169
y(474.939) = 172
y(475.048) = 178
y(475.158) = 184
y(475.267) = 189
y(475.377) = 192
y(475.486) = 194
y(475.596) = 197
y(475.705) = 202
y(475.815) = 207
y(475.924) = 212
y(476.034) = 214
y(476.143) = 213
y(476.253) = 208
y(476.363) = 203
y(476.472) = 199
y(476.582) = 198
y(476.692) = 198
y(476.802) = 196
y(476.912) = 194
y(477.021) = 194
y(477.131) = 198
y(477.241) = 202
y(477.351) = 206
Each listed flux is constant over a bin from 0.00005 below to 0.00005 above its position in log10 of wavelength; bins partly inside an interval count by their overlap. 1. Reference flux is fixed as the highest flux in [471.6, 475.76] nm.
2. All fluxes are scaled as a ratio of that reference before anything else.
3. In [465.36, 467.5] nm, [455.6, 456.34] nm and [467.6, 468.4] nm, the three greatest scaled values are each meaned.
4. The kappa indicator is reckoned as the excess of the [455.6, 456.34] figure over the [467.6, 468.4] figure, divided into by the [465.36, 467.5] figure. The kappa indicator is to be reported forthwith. -0.05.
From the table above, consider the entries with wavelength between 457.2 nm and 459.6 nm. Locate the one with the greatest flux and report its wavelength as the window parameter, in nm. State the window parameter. 459.344 nm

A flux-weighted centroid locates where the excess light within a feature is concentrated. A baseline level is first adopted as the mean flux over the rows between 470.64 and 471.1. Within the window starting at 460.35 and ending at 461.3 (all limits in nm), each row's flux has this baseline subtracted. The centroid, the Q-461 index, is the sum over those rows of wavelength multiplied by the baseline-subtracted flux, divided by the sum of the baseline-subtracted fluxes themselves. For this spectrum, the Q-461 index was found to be 460.77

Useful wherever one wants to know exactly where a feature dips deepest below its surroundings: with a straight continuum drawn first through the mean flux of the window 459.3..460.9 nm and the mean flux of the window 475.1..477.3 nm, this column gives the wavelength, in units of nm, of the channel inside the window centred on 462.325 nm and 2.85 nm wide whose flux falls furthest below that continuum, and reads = 462.634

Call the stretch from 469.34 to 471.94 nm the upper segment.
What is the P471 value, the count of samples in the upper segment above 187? 20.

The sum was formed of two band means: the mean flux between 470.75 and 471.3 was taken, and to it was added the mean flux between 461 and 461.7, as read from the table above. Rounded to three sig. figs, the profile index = 388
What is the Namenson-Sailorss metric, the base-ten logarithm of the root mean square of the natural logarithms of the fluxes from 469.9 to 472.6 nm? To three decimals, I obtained 0.726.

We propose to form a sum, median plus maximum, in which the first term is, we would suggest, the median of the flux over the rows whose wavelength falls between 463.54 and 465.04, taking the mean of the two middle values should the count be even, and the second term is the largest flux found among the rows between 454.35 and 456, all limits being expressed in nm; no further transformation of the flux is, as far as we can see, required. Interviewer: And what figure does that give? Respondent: 350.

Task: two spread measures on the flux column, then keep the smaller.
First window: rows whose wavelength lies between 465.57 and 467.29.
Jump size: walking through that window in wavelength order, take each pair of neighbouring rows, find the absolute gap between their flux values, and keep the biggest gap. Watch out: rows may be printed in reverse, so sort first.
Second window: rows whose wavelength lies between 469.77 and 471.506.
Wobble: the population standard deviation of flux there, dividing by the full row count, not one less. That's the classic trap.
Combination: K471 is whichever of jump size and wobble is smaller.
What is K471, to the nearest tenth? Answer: 9.2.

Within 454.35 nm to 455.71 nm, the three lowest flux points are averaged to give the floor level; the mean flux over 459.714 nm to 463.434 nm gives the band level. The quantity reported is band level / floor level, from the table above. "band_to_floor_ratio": 1.15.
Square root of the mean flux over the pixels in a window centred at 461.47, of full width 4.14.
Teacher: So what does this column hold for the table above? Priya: 13.4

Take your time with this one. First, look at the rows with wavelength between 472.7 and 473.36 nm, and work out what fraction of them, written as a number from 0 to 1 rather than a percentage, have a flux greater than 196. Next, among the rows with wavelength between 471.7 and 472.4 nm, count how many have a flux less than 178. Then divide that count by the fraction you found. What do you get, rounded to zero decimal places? 0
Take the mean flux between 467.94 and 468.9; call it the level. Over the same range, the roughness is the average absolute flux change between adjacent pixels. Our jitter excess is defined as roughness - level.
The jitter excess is -185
